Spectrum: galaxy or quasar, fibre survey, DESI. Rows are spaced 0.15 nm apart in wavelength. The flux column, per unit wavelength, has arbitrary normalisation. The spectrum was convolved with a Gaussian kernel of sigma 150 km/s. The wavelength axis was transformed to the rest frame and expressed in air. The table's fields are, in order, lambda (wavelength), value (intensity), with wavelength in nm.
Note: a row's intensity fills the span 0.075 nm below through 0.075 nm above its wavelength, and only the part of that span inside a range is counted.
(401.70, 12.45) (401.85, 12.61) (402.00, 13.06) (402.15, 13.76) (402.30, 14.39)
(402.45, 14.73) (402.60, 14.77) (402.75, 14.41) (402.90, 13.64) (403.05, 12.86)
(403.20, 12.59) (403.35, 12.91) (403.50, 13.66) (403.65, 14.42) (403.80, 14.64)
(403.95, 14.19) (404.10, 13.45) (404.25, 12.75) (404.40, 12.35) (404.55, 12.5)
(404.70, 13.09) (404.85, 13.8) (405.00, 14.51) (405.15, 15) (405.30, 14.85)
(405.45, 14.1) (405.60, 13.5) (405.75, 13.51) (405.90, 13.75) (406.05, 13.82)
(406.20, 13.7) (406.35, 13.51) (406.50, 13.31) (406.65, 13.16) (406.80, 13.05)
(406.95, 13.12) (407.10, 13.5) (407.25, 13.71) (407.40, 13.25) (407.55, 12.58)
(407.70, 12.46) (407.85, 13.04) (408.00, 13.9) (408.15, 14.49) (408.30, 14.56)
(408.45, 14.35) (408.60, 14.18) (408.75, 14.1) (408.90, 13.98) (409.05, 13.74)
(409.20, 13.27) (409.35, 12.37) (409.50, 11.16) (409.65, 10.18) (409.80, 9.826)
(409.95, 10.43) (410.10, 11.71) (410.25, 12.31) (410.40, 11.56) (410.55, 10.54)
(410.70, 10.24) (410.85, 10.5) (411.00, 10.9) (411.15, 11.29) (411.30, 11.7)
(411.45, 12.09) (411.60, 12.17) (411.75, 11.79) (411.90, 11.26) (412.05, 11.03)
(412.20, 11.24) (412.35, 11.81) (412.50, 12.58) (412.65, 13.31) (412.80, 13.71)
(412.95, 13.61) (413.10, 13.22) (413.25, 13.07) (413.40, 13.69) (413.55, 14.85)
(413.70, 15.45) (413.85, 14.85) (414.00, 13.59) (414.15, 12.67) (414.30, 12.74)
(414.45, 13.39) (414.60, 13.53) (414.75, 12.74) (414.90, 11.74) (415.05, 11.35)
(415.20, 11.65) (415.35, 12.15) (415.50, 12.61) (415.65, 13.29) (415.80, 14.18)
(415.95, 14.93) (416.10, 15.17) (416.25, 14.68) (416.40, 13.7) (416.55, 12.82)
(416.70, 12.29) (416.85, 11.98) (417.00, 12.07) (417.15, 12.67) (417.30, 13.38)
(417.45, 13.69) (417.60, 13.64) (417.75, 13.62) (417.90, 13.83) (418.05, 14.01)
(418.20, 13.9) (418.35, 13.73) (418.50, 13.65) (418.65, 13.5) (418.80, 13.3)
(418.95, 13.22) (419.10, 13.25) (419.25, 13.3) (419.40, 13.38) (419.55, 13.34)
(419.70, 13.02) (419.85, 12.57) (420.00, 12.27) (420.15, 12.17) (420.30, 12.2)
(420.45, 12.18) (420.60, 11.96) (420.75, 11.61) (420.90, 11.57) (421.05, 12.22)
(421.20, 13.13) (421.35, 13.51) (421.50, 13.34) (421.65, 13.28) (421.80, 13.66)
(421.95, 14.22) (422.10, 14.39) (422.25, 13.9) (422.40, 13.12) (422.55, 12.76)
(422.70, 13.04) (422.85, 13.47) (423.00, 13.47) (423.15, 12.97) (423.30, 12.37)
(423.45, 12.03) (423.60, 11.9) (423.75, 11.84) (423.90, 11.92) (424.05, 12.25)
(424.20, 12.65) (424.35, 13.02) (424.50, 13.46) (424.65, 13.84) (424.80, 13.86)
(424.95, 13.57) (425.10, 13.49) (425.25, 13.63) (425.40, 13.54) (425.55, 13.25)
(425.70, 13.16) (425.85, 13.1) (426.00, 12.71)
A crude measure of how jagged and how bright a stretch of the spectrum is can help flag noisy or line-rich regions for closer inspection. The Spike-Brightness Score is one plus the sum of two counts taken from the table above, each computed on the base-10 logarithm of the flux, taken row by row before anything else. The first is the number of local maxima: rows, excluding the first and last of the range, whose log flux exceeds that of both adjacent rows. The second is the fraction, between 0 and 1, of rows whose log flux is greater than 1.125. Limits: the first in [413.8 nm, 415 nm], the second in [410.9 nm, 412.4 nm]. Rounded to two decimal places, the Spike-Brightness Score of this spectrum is 2.00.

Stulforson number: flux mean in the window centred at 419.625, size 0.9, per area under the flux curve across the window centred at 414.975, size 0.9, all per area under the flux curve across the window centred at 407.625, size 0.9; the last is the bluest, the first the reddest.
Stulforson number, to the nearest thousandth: 0.100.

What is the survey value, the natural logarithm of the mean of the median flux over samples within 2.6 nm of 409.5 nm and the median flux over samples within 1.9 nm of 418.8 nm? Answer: 2.55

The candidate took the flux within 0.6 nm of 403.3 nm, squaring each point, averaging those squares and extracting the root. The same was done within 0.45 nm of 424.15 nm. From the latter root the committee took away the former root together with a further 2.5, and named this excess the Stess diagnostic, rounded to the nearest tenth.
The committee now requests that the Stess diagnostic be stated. -3.6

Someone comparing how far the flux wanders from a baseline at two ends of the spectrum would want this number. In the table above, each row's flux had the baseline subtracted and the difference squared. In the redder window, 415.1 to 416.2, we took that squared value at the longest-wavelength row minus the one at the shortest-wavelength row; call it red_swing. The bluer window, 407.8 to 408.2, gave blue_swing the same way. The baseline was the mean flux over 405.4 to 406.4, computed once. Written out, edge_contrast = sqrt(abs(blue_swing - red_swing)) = 1.5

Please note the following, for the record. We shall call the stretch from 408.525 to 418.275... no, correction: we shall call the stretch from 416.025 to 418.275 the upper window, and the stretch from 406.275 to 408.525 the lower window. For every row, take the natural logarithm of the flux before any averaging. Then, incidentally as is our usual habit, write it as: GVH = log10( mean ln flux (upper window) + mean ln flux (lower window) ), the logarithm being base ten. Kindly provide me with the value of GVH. 0.716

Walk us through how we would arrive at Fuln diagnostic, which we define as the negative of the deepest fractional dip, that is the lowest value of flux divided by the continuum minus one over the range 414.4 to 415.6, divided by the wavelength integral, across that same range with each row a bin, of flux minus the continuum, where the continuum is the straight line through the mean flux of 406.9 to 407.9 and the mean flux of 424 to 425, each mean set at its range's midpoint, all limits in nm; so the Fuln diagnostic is -0.15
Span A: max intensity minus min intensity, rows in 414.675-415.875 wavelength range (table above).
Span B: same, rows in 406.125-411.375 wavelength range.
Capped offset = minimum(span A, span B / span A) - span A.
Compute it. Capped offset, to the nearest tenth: -1.2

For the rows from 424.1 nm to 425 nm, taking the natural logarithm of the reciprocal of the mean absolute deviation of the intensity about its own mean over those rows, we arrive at 1.0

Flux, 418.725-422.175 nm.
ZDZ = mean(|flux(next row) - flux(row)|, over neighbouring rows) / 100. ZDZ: 0.002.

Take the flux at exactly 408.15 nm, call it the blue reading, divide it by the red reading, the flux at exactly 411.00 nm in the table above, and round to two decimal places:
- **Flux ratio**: 1.33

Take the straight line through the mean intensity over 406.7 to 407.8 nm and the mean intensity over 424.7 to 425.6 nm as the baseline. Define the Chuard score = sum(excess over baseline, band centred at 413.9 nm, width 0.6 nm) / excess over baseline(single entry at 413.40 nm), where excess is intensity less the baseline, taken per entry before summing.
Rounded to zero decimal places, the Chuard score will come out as 8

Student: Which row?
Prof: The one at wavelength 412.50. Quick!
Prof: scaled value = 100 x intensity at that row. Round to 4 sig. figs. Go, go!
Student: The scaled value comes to 1258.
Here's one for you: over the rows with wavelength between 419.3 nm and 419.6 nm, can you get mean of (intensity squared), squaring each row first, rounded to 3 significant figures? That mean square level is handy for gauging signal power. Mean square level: 178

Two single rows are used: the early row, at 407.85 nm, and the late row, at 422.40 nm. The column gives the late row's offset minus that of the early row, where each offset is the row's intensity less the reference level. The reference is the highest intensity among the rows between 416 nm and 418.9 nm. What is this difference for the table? 0.1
